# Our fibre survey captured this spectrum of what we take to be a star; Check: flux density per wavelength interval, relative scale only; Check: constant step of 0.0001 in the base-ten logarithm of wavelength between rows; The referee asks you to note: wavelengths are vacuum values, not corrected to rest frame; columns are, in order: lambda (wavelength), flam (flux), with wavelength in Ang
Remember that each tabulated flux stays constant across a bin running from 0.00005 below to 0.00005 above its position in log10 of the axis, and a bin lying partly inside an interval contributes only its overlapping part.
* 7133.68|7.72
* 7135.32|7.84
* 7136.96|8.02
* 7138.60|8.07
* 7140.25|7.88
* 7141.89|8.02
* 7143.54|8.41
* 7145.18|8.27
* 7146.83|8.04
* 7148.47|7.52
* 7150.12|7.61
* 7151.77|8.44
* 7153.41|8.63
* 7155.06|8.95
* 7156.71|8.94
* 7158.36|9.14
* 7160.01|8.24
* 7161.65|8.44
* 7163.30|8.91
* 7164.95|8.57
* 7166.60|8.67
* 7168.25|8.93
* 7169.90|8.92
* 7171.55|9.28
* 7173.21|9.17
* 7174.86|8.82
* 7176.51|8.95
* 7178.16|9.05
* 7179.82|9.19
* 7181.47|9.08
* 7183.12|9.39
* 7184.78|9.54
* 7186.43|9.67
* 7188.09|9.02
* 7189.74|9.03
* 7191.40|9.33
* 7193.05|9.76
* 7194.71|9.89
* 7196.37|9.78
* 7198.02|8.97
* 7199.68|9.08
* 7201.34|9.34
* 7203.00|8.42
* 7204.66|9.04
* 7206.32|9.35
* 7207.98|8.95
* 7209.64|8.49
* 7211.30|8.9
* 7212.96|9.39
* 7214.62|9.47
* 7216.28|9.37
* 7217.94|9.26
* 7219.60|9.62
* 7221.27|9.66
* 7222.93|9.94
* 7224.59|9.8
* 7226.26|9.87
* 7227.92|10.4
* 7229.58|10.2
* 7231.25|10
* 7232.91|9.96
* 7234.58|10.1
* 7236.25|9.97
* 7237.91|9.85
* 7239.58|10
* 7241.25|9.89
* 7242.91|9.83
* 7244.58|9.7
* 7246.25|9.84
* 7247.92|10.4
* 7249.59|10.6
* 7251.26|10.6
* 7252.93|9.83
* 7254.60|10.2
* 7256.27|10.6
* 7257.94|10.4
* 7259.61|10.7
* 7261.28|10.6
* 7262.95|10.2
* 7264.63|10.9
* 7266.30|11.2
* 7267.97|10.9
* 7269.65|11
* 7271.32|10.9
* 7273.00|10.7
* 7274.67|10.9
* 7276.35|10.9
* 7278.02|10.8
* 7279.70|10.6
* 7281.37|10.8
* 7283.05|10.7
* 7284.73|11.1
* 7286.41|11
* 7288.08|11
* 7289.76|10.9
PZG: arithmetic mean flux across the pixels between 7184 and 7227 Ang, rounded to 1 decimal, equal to 9.3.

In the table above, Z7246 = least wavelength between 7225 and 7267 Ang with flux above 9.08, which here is 7226.26 Ang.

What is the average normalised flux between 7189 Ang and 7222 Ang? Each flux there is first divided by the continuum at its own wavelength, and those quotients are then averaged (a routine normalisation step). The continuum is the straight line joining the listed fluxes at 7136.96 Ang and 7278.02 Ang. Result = 0.988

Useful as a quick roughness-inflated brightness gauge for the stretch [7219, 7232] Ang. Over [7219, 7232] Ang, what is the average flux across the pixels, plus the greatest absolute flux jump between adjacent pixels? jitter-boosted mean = 10.5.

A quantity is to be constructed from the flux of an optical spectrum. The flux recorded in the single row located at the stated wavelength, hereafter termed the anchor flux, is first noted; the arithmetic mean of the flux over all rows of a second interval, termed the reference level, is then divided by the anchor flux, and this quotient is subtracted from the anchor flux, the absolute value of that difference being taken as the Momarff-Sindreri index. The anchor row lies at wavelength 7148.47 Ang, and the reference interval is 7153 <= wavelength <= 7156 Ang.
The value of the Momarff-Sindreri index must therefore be 6.35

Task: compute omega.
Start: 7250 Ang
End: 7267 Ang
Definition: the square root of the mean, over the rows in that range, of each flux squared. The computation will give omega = 10.5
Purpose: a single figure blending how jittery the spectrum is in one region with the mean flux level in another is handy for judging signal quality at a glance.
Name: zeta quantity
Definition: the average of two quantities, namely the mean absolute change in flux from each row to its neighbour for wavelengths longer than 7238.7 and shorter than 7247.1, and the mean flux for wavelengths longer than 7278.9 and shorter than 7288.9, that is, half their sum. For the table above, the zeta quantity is 5.49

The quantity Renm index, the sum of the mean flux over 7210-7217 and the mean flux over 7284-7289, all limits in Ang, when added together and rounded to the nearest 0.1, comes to 20.3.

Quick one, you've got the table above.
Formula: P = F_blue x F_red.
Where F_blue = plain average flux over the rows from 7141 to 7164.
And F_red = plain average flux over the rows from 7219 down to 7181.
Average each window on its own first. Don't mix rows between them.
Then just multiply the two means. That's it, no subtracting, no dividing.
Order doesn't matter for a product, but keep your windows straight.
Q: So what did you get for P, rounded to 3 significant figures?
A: 77.6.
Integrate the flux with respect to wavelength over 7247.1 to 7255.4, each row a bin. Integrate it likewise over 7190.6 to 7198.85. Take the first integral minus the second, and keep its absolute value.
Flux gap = 7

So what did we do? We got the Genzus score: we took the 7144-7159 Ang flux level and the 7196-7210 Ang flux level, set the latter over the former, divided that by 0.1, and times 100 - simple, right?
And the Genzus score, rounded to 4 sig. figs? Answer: 1078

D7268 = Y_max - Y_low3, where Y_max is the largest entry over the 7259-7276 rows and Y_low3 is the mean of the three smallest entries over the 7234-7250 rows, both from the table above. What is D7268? 1.4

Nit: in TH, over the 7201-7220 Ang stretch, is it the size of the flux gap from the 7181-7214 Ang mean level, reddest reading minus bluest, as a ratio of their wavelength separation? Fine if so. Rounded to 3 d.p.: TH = 0.015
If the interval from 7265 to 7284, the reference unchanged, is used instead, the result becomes -0.030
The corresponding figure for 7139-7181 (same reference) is -0.033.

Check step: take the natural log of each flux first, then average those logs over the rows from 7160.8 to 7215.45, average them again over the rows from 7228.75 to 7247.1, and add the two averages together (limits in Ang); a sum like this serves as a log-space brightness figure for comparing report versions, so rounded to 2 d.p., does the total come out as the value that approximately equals 4.51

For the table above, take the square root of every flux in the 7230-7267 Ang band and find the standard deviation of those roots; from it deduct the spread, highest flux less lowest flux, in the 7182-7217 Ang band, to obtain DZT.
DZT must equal -1.4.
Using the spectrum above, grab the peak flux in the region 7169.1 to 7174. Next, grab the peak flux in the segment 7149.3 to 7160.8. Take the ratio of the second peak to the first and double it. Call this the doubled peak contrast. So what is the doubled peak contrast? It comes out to 1.97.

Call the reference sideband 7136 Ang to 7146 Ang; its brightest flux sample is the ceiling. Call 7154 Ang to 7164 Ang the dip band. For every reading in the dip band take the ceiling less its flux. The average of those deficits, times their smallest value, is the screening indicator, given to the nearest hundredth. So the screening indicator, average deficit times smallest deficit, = 0.26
